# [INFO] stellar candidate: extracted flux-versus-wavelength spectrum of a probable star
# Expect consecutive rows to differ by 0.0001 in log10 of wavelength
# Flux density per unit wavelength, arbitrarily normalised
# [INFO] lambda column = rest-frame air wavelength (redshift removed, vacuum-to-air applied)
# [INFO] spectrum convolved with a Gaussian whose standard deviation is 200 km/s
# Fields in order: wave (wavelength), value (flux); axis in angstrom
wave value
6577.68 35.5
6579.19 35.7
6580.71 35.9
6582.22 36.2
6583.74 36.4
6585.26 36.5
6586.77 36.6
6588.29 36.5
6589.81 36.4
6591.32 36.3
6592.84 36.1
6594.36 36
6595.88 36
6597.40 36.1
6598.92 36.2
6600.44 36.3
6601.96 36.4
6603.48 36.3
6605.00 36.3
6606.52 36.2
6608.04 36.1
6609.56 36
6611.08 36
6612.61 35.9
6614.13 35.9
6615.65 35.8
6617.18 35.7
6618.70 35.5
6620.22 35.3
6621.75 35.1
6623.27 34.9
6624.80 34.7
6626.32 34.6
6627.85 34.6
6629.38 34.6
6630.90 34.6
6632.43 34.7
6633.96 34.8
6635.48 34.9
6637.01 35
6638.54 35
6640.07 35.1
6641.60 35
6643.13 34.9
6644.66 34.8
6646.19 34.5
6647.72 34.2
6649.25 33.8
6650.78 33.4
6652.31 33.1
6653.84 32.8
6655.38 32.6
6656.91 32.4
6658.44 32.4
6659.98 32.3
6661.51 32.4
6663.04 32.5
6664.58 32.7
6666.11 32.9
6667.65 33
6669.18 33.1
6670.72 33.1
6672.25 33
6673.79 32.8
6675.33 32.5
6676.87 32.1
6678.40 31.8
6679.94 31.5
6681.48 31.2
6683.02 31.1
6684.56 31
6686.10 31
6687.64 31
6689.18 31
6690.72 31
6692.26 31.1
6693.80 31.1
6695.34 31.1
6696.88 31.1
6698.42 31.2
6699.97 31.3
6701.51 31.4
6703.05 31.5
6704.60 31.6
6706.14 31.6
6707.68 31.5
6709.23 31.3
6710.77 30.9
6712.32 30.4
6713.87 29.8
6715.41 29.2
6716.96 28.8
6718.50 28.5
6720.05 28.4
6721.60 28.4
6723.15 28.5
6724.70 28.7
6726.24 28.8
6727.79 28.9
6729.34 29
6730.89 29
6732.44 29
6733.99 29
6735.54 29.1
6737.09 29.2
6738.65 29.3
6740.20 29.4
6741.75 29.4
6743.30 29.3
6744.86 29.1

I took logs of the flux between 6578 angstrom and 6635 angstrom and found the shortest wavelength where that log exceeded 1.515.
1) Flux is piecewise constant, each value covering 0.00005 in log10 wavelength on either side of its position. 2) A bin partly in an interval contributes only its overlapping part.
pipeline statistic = 6579.19 angstrom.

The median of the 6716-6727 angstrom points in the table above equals 28.5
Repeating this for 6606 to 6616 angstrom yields 36.0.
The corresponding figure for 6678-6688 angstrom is 31.1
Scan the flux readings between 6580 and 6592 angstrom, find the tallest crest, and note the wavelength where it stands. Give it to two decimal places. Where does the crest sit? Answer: 6586.77 angstrom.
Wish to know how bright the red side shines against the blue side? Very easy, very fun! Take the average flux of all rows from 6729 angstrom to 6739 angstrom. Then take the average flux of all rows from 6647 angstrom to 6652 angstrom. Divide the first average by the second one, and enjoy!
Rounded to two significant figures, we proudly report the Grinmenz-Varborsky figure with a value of 0.86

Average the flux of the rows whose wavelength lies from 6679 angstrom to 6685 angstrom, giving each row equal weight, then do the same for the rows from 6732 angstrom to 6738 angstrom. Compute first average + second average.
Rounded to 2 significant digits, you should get 60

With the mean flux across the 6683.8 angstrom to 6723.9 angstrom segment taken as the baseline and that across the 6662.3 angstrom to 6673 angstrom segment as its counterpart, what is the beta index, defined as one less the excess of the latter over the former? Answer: -1.4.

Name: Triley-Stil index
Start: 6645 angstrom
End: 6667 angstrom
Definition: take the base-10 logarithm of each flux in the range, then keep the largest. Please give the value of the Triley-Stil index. 1.54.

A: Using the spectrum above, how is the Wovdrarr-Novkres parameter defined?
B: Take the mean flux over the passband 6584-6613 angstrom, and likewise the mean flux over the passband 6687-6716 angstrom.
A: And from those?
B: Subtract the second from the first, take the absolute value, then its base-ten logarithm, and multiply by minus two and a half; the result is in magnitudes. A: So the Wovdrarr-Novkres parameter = -1.8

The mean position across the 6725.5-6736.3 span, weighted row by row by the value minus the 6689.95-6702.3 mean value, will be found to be 6730.8 angstrom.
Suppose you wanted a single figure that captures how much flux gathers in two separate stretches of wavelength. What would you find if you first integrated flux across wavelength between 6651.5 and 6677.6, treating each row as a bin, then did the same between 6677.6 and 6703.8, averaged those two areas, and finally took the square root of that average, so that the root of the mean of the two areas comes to 28.9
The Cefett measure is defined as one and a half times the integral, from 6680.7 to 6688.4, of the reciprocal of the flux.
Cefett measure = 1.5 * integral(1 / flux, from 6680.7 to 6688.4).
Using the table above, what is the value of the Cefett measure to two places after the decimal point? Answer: 0.37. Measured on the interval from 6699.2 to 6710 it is 0.52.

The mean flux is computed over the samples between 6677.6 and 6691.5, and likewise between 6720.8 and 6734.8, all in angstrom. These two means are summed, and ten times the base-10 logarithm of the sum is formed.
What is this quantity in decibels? 17.8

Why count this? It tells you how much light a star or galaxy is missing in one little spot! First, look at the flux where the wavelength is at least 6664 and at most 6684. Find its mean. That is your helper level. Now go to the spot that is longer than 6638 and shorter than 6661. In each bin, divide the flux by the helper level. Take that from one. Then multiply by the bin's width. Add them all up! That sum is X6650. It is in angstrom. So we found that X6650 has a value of -1.0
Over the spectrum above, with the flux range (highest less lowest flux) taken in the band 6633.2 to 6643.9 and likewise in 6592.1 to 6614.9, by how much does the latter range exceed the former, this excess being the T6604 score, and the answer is 0.2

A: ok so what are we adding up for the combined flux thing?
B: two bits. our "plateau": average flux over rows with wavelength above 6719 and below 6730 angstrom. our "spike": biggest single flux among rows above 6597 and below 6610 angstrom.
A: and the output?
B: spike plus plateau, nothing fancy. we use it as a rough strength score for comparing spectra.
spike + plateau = 65.1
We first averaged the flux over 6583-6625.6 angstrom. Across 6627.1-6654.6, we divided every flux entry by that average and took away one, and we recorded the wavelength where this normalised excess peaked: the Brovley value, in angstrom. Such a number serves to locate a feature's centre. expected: 6640.07 angstrom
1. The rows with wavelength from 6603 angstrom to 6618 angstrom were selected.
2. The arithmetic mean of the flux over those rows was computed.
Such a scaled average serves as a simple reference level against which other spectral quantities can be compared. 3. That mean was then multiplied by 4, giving 144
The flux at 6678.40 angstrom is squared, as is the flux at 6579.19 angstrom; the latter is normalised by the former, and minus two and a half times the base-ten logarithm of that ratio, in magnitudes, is -0.25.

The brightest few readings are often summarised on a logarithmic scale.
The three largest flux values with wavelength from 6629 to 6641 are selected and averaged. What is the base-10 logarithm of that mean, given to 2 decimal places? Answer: 1.54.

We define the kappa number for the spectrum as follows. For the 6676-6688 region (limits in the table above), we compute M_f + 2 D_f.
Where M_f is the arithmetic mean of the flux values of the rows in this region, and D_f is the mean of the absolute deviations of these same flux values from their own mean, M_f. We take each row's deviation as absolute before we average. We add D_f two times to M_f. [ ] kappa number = 32.0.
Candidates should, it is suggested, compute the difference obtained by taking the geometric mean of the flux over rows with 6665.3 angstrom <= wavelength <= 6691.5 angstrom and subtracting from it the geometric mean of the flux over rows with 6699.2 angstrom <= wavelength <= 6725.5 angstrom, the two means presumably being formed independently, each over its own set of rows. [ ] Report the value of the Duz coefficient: 1.9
